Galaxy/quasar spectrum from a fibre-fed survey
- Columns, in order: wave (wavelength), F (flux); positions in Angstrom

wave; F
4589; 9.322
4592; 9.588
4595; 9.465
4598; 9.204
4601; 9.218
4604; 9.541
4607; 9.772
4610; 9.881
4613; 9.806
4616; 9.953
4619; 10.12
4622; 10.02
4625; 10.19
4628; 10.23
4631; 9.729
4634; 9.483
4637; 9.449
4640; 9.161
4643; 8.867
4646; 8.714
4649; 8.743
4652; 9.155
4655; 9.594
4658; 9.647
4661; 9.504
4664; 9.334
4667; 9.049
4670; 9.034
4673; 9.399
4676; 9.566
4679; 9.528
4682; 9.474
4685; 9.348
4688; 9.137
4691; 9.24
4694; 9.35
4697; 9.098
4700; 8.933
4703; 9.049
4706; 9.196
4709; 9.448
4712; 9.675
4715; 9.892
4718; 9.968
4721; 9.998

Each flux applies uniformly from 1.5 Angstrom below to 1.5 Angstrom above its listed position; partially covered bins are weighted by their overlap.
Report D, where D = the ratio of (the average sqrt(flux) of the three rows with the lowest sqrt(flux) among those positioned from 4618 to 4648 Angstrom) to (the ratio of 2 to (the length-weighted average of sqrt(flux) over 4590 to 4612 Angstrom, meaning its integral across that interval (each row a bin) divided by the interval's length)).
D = 4.61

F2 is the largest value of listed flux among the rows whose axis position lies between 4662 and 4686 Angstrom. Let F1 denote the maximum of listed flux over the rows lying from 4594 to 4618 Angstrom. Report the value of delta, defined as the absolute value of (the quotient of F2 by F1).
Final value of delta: 0.96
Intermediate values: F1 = 9.953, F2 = 9.566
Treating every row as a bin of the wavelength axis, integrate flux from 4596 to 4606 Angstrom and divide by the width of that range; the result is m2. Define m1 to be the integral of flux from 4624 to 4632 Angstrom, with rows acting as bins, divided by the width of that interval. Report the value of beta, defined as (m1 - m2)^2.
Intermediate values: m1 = 10.1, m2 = 9.35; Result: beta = 0.50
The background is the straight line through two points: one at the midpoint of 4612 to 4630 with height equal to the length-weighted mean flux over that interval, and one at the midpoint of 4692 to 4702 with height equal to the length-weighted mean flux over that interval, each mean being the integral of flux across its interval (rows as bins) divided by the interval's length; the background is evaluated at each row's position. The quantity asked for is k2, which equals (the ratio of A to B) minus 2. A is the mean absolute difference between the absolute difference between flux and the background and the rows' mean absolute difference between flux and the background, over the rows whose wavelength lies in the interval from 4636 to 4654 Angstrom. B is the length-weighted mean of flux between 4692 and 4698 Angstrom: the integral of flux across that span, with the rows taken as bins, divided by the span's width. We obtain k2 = -1.976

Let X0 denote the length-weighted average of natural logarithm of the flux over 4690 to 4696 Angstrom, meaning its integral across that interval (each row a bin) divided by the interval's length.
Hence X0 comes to 2.23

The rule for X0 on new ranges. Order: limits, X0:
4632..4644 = 2.23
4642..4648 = 2.17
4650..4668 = 2.24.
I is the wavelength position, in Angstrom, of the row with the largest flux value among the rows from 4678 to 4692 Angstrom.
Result 4679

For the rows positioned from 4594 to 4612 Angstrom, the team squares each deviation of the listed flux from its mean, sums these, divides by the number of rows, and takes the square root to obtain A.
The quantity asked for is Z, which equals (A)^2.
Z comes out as 0.06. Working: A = 0.25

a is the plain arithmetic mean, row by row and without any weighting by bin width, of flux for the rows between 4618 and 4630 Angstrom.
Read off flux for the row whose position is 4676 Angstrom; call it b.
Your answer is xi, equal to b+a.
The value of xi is 19.7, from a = 10.1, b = 9.566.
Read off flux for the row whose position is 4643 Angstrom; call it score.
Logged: 8.867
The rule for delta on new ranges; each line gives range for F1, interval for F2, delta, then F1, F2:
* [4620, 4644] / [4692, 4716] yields 0.97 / 10.23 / 9.892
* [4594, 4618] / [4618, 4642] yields 1.03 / 9.953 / 10.23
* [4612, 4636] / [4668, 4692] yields 0.94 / 10.23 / 9.566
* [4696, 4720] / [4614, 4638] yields 1.03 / 9.968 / 10.23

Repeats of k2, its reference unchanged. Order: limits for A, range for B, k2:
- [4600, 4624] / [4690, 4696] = -1.971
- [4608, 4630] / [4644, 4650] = -1.989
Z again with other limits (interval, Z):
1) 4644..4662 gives 0.15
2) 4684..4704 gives 0.02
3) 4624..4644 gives 0.22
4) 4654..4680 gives 0.05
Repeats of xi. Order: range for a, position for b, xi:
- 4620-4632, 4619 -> 20.2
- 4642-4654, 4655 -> 18.5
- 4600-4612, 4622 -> 19.6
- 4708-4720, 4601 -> 19.0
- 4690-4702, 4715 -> 19.0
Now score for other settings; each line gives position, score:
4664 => 9.334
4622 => 10.02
